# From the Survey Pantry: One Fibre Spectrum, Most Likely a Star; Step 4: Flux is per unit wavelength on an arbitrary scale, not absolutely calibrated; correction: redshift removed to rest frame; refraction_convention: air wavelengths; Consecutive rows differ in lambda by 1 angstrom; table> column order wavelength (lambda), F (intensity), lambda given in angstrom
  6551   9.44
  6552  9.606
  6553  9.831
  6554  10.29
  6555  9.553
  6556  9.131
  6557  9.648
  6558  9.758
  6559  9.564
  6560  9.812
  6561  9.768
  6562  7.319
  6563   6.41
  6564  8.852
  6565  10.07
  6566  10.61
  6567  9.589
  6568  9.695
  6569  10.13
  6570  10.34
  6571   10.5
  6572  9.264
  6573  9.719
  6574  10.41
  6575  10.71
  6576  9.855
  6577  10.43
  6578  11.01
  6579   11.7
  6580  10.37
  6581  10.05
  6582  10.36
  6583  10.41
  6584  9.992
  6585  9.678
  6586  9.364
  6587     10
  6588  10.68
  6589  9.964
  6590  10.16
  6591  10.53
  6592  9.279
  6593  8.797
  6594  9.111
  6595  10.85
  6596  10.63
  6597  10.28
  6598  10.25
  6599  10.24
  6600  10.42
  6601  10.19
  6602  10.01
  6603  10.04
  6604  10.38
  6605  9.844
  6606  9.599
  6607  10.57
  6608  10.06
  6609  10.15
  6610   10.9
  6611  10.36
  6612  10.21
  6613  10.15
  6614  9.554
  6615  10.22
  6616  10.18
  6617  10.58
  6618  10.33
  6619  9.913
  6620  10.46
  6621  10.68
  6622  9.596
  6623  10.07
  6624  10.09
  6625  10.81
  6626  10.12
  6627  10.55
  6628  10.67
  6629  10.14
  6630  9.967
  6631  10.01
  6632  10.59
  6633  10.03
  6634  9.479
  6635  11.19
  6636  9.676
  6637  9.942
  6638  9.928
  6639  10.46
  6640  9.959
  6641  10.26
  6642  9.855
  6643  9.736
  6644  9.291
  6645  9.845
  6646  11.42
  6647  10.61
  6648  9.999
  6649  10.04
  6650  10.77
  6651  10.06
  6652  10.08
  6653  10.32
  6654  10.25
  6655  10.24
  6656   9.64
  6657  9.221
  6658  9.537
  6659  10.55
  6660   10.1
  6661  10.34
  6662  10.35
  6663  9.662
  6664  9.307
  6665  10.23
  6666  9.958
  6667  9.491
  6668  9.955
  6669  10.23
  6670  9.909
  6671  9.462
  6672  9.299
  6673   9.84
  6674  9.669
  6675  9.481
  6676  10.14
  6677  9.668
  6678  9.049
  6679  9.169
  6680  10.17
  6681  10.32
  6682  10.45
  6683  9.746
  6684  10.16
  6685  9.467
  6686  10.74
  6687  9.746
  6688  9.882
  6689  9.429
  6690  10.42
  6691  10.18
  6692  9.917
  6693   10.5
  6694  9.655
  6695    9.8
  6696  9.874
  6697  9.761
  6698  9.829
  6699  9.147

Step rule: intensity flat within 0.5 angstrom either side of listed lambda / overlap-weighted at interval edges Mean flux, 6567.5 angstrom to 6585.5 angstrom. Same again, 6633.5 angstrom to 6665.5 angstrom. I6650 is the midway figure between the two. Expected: 10.2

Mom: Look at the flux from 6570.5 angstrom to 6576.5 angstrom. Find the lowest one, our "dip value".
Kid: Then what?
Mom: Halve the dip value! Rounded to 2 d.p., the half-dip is 4.63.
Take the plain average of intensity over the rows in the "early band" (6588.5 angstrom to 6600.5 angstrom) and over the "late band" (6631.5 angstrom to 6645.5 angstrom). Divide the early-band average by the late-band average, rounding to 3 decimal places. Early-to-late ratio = 1.003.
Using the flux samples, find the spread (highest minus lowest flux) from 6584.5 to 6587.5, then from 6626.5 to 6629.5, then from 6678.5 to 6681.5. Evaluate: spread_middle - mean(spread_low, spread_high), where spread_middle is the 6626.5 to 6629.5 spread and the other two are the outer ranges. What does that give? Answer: -0.36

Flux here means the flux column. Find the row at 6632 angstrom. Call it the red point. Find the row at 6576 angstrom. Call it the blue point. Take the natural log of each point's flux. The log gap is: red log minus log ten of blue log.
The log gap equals 2.00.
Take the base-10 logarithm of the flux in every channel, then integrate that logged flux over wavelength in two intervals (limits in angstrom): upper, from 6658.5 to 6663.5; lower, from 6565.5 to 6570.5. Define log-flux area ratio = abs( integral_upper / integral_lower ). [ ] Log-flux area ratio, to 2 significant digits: 1.0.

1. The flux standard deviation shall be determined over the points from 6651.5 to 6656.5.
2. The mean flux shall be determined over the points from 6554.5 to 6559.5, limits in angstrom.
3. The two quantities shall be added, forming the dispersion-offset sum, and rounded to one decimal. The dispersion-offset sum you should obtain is 9.8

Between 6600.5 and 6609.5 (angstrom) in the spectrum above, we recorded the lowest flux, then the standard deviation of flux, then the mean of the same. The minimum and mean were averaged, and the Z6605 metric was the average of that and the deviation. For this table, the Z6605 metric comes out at 5.06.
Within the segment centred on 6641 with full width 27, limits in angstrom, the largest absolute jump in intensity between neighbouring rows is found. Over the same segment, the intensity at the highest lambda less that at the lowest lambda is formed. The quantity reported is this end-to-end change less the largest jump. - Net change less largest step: -2.1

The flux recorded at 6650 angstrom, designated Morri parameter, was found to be 10.77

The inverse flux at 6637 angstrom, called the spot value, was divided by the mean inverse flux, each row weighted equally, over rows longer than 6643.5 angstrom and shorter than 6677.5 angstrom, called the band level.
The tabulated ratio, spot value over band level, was 1.00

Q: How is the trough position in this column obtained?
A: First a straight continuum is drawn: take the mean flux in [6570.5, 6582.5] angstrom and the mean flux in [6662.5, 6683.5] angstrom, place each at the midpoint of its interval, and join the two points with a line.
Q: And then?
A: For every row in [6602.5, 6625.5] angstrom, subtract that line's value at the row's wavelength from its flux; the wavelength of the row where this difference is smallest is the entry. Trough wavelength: 6606 angstrom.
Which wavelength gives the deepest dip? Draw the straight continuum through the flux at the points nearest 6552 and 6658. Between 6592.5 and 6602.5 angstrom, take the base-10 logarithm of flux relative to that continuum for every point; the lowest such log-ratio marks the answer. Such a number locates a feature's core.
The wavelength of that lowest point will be 6593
